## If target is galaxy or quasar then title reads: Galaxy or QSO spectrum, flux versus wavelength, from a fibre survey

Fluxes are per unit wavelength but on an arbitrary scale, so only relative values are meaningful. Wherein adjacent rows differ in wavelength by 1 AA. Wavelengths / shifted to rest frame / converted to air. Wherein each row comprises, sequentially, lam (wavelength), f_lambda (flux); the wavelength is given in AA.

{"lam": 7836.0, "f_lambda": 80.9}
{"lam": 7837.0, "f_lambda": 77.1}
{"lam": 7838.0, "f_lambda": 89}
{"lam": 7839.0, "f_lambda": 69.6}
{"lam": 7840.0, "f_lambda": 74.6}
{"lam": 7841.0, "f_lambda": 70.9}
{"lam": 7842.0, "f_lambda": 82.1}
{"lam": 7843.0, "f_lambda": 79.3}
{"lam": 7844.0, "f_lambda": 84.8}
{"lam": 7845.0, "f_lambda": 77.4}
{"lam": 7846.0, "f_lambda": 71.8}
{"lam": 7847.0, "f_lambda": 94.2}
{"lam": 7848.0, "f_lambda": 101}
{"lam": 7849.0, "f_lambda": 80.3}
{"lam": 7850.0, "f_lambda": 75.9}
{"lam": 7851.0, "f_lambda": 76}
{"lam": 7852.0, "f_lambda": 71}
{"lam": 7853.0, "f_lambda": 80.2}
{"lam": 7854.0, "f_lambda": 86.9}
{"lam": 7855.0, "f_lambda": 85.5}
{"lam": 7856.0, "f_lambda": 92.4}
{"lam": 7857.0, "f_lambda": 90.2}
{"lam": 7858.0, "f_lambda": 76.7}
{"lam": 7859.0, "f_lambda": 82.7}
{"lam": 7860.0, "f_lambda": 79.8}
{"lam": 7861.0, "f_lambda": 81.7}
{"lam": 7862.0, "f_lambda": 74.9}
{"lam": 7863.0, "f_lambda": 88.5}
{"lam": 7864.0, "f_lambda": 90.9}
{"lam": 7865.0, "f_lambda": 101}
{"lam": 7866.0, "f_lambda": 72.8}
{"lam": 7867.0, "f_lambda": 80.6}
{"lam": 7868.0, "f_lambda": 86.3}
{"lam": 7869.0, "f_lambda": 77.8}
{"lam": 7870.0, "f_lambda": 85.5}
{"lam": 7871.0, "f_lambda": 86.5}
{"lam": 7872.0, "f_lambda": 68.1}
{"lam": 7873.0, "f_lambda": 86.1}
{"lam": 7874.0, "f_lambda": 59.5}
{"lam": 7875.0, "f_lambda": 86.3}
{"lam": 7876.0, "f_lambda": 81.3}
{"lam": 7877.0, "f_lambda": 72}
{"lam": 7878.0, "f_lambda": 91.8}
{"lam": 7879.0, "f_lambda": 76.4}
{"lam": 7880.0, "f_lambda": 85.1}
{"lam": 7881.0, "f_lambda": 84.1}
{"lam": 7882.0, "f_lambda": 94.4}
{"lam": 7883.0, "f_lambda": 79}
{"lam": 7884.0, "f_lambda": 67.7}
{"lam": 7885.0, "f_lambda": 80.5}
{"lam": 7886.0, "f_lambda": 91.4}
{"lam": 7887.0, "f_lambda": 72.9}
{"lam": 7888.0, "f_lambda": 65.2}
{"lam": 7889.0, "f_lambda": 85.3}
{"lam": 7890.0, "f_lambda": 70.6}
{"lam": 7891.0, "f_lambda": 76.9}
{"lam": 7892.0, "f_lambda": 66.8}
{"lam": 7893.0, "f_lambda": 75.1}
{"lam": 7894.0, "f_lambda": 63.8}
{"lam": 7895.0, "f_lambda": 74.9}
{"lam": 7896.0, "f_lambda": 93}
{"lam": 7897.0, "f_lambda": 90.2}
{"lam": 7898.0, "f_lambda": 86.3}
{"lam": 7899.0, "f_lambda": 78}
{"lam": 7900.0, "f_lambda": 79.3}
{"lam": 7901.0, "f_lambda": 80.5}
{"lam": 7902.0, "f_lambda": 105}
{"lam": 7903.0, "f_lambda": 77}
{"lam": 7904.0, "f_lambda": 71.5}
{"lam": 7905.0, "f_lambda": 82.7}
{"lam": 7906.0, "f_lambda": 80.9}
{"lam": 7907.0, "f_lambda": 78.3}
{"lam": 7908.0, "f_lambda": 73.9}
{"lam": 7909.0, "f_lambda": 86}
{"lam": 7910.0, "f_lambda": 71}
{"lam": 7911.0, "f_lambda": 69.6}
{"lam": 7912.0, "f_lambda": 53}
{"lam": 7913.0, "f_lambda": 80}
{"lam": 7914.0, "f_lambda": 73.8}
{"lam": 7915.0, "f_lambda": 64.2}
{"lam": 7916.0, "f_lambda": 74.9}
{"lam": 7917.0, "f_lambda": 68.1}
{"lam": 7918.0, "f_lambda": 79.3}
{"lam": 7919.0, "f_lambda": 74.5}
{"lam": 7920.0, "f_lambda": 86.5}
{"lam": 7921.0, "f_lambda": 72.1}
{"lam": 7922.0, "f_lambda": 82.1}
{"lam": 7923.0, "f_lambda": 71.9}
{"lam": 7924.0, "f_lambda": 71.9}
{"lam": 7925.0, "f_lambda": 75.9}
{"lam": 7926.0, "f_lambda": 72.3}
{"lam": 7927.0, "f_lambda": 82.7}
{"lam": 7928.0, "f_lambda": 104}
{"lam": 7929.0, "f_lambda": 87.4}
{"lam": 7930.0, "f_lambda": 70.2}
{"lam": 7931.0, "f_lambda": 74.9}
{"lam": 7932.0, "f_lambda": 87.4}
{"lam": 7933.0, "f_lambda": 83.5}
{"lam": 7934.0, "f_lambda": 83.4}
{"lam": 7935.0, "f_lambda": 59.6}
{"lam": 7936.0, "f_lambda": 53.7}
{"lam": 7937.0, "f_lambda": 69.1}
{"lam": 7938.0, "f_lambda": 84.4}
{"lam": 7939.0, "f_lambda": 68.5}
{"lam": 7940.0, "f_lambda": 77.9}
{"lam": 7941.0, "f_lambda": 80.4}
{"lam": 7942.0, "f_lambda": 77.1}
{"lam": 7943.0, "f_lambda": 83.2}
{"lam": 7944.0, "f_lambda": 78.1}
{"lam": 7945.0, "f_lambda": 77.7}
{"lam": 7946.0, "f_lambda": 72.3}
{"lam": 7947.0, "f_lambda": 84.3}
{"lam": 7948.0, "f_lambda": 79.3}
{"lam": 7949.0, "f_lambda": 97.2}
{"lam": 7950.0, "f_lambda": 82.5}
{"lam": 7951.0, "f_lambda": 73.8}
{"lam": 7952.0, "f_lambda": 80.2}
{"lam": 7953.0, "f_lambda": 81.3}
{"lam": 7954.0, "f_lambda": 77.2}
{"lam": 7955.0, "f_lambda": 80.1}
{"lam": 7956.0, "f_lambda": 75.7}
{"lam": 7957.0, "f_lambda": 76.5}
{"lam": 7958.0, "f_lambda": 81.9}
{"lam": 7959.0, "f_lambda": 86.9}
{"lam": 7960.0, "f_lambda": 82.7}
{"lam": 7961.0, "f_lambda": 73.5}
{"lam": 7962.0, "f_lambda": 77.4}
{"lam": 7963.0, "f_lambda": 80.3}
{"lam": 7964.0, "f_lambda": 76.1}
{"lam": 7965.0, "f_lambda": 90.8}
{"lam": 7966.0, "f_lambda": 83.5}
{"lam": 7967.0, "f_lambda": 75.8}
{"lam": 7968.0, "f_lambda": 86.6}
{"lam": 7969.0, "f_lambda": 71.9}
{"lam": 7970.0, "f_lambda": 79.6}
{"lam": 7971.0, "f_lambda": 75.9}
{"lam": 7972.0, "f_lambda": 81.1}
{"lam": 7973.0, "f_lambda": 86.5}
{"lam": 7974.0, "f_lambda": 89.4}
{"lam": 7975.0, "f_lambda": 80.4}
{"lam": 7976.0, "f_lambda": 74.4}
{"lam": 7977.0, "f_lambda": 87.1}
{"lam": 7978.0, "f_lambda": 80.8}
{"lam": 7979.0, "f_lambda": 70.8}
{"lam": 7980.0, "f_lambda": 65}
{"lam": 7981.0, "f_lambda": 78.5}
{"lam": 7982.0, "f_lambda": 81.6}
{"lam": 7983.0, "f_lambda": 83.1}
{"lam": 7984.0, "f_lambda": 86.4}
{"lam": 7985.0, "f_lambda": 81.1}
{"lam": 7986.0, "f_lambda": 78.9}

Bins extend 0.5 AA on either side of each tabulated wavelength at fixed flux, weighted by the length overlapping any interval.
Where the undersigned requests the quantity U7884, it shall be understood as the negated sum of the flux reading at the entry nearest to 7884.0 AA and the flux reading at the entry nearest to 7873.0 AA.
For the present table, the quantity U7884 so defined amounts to -154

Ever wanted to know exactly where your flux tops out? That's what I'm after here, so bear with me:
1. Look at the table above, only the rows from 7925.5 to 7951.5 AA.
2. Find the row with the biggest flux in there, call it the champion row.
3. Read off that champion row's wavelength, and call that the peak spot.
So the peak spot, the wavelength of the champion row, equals 7928.0 AA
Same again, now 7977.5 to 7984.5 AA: 7984.0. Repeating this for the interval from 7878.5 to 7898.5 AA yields 7882.0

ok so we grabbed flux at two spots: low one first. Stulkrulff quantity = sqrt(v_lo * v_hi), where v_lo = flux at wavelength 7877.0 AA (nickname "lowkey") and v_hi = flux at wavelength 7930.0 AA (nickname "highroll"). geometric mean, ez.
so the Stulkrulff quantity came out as 71.1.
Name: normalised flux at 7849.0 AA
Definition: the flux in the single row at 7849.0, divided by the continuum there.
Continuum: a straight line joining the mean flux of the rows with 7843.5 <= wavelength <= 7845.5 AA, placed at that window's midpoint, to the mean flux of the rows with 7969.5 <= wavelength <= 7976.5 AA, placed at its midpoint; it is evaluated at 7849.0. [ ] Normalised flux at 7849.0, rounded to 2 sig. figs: 0.99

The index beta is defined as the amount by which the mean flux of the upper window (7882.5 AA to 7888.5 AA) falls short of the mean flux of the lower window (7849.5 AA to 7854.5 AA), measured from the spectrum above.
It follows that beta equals 1.9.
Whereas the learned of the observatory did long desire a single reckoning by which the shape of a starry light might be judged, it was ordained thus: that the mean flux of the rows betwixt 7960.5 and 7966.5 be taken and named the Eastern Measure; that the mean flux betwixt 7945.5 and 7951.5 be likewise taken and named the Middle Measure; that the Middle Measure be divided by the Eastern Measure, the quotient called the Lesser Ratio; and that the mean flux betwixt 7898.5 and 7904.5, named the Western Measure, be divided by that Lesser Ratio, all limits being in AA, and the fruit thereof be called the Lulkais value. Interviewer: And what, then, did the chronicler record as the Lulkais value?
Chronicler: 81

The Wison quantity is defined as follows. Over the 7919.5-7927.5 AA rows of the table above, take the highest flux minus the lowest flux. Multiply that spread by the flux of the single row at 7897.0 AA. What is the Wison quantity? 1317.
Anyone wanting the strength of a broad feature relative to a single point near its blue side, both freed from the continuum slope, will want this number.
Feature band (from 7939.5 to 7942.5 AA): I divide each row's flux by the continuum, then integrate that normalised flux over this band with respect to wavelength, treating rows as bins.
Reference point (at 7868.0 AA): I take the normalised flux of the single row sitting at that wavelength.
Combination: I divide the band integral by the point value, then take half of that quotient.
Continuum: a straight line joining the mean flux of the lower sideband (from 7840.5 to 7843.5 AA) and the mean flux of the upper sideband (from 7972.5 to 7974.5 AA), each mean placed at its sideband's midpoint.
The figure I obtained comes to 1.27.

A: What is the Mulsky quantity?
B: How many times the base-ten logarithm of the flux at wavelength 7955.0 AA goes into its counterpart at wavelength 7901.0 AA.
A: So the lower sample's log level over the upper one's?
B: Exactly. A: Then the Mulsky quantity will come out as 1.00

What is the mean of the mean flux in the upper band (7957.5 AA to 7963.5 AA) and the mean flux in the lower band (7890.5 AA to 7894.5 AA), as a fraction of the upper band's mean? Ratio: 0.94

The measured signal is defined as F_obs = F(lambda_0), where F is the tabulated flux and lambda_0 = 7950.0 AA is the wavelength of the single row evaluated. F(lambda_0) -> 82.5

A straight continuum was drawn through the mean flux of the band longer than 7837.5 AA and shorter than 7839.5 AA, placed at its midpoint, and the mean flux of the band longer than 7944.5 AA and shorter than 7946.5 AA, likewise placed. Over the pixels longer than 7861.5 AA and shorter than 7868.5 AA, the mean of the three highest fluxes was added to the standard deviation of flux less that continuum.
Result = 103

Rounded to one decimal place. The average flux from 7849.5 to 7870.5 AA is 82.7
